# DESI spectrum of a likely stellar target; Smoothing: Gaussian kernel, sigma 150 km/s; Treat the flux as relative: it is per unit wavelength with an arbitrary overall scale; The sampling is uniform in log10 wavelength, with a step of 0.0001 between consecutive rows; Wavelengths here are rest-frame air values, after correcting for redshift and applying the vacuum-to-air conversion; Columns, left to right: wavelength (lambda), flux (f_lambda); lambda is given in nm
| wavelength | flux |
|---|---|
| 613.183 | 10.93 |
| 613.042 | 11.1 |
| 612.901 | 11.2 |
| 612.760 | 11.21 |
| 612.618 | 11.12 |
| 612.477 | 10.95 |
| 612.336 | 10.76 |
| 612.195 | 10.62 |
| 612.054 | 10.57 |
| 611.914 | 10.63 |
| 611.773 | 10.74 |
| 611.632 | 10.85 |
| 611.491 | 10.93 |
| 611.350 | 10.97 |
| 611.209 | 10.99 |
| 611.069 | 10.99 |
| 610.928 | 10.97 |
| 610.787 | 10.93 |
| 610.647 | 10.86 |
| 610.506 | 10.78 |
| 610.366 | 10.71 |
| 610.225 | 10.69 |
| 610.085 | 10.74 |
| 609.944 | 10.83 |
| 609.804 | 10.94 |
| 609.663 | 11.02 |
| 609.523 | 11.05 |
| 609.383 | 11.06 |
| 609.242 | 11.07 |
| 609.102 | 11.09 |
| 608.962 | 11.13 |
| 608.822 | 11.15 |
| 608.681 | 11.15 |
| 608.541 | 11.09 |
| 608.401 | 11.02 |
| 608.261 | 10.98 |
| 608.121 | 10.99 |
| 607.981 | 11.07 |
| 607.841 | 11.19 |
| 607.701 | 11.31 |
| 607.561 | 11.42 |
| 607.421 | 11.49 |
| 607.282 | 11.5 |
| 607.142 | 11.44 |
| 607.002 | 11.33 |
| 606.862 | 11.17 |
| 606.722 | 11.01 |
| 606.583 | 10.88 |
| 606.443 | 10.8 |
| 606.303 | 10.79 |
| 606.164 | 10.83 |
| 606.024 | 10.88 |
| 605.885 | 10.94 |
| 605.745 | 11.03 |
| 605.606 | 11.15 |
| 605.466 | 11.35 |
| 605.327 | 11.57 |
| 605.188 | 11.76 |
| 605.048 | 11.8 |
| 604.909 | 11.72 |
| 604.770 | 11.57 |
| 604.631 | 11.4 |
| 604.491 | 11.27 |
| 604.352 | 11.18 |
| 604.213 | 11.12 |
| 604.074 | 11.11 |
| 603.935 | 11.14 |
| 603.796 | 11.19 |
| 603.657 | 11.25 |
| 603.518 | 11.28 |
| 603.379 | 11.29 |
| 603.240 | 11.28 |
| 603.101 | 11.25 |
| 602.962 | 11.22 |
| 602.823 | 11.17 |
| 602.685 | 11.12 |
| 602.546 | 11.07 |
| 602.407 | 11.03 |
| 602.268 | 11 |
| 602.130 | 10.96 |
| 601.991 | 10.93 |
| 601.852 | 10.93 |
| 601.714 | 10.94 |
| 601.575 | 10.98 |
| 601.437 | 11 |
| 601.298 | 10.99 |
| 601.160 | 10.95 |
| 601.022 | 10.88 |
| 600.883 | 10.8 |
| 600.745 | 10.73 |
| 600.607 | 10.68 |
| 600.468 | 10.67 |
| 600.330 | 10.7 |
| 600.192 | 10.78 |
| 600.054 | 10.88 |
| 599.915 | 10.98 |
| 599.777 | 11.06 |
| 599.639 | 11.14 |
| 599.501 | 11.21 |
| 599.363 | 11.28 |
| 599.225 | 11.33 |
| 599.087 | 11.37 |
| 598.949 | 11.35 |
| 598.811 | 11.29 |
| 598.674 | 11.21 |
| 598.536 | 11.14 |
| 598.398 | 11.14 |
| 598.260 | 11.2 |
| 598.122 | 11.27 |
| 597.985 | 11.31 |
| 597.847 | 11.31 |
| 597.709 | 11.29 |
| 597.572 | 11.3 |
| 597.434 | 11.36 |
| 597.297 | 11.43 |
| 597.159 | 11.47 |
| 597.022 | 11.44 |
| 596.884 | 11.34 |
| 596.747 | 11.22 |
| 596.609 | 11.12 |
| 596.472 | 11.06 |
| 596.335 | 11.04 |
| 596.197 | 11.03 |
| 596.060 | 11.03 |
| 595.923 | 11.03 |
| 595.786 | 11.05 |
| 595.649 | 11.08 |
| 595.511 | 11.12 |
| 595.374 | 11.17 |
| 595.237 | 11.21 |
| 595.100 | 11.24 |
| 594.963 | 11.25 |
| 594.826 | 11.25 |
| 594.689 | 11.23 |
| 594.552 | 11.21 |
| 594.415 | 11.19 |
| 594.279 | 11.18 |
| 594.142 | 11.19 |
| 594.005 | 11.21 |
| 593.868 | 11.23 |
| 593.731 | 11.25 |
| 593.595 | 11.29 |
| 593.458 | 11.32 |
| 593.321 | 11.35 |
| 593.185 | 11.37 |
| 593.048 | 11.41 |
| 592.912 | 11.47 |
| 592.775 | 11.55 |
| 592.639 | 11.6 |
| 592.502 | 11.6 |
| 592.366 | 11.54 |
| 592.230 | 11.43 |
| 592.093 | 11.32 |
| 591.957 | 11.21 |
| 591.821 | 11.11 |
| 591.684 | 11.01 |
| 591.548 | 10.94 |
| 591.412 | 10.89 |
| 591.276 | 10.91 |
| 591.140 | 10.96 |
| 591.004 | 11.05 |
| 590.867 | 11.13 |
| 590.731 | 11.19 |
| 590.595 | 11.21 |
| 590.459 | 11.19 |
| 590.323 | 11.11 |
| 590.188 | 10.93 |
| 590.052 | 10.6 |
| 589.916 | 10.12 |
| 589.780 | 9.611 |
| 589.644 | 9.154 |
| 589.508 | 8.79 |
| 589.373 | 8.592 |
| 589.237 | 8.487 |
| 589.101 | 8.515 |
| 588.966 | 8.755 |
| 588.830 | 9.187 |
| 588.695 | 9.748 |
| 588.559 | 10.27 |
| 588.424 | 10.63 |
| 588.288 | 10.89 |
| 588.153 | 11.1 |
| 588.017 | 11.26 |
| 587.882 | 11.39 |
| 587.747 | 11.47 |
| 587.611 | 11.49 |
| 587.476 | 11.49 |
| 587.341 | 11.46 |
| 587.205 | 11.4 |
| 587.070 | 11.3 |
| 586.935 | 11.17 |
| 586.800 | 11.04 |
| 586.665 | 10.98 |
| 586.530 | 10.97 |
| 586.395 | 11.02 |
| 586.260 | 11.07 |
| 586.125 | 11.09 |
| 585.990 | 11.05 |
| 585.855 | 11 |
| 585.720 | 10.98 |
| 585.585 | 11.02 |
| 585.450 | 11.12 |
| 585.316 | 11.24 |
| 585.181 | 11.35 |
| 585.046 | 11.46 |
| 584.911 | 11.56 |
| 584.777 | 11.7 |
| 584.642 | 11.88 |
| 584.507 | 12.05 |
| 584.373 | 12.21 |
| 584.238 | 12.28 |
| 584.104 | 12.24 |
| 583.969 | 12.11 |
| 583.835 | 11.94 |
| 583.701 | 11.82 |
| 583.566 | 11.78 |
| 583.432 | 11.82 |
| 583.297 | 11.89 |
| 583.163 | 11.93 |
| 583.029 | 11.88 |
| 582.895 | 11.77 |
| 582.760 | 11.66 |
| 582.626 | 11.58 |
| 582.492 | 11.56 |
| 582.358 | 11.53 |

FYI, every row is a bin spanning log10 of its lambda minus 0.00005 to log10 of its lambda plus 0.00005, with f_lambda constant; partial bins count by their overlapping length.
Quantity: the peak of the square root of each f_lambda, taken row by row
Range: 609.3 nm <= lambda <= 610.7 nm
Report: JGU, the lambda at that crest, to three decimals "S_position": 609.383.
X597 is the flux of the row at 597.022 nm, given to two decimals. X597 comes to 11.44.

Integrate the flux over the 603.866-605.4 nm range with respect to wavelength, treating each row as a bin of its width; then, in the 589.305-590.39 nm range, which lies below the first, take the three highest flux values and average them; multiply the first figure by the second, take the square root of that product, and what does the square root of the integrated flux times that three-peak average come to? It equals 14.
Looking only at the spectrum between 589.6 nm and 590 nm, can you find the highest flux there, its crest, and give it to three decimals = 10.120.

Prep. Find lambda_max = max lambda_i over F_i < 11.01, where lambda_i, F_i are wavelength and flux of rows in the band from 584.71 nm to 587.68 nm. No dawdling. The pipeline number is 586.665 nm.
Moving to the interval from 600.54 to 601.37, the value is 601.298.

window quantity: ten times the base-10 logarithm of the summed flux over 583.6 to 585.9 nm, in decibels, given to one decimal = 23.0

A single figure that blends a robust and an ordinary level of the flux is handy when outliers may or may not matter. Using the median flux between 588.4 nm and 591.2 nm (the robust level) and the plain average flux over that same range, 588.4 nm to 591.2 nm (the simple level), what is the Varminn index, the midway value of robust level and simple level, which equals 10.2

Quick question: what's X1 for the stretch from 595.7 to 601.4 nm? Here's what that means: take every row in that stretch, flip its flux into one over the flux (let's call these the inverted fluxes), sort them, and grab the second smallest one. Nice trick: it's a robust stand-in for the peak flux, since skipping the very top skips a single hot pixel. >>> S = 0.0874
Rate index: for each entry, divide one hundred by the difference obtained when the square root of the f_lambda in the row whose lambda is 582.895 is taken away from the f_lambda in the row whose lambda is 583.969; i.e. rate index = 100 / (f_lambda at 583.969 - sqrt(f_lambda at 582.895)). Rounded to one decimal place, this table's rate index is 11.5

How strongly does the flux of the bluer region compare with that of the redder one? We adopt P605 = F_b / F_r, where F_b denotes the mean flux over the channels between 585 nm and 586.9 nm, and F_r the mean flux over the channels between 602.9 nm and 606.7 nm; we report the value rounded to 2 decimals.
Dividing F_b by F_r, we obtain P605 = 0.99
